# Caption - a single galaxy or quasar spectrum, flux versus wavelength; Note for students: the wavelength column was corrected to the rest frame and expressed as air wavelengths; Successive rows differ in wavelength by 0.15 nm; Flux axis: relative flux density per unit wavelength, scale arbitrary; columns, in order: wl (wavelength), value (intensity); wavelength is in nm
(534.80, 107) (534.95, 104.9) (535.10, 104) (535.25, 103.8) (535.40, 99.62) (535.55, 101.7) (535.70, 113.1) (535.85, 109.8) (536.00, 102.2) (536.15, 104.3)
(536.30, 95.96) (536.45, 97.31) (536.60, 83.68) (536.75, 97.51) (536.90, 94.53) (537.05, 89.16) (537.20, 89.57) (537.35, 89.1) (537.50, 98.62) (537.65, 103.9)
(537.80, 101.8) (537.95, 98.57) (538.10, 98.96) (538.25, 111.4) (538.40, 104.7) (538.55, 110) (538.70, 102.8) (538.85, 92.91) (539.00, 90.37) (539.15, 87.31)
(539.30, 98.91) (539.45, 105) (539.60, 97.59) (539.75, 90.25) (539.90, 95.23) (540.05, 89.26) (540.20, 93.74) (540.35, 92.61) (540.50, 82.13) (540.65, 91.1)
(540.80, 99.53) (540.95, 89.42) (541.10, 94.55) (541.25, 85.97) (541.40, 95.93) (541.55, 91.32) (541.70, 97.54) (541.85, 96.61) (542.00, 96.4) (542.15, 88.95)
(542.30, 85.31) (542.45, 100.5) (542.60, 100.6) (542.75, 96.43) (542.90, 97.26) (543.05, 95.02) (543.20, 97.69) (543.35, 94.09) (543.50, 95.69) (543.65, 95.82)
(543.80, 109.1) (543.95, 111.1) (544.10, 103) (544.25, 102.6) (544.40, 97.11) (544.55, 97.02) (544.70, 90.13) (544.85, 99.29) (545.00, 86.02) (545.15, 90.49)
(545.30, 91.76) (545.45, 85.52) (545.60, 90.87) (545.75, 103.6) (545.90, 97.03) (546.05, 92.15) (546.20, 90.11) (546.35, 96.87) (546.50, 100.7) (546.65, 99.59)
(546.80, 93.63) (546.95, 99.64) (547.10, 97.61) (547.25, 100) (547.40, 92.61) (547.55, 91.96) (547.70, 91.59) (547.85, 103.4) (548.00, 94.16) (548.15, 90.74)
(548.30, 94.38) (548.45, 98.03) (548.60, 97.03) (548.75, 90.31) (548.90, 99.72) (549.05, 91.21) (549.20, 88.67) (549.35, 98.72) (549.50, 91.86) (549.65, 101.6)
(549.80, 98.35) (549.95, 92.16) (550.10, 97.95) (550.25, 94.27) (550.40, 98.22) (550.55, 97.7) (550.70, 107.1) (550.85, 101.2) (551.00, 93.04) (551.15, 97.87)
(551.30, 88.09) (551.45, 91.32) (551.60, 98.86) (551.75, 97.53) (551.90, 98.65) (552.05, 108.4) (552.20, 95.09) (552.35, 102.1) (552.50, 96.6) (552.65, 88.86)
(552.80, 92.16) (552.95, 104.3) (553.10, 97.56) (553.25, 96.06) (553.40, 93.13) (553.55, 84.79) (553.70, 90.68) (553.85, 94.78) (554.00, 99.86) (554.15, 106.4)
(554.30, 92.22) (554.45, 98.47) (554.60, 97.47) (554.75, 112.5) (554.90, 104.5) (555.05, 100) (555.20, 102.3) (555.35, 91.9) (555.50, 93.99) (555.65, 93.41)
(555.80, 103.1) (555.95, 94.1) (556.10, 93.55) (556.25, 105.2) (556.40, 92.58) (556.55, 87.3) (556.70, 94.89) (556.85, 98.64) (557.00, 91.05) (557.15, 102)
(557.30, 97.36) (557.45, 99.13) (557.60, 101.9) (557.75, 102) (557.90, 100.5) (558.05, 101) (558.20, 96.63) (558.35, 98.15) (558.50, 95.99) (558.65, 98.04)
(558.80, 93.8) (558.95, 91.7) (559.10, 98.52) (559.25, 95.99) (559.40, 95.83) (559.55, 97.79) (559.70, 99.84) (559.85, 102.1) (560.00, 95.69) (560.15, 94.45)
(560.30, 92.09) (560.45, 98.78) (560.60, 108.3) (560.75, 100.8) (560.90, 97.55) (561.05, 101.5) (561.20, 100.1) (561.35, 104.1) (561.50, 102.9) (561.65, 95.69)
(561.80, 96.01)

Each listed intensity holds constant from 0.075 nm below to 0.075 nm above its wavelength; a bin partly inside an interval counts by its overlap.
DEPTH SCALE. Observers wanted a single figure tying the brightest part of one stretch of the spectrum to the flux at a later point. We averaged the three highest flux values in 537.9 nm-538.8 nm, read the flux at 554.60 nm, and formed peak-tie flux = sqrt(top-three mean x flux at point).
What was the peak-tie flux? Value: 103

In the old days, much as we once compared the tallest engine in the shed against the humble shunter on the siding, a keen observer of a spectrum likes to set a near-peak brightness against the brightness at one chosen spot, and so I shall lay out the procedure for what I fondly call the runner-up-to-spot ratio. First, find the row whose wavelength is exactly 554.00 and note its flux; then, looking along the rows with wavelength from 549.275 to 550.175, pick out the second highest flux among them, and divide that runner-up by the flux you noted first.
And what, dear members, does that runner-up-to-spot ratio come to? 0.99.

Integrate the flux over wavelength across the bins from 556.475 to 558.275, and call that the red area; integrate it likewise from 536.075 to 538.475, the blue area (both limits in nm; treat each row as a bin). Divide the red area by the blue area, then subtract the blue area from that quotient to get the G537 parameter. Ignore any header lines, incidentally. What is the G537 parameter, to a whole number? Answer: -233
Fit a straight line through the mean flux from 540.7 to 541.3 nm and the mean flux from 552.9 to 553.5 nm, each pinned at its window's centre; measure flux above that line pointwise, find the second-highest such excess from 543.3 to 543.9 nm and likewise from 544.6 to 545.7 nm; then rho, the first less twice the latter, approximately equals 7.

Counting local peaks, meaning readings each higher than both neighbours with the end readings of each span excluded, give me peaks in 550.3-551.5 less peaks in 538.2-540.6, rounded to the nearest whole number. -2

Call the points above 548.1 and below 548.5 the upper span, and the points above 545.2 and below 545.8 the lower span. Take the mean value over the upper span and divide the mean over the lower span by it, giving 0.98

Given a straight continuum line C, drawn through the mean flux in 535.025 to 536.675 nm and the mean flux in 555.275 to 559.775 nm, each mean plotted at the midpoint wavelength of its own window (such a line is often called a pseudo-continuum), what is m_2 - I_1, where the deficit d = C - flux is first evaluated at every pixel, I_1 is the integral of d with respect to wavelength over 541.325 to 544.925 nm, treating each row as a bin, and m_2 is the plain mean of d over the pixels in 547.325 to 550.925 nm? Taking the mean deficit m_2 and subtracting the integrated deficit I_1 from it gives -7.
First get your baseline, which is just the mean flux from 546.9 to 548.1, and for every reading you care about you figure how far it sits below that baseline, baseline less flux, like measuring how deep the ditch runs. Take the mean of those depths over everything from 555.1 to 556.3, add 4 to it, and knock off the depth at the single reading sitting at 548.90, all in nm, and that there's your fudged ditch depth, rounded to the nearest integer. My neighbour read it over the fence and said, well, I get 7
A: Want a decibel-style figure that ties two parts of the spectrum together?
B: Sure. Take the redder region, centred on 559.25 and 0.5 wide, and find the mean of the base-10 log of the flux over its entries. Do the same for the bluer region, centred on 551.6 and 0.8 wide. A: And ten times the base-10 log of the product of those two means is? 5.94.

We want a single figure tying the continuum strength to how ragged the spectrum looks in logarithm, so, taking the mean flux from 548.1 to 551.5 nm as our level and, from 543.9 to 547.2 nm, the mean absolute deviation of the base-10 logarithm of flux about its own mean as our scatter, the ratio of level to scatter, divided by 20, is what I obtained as 211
